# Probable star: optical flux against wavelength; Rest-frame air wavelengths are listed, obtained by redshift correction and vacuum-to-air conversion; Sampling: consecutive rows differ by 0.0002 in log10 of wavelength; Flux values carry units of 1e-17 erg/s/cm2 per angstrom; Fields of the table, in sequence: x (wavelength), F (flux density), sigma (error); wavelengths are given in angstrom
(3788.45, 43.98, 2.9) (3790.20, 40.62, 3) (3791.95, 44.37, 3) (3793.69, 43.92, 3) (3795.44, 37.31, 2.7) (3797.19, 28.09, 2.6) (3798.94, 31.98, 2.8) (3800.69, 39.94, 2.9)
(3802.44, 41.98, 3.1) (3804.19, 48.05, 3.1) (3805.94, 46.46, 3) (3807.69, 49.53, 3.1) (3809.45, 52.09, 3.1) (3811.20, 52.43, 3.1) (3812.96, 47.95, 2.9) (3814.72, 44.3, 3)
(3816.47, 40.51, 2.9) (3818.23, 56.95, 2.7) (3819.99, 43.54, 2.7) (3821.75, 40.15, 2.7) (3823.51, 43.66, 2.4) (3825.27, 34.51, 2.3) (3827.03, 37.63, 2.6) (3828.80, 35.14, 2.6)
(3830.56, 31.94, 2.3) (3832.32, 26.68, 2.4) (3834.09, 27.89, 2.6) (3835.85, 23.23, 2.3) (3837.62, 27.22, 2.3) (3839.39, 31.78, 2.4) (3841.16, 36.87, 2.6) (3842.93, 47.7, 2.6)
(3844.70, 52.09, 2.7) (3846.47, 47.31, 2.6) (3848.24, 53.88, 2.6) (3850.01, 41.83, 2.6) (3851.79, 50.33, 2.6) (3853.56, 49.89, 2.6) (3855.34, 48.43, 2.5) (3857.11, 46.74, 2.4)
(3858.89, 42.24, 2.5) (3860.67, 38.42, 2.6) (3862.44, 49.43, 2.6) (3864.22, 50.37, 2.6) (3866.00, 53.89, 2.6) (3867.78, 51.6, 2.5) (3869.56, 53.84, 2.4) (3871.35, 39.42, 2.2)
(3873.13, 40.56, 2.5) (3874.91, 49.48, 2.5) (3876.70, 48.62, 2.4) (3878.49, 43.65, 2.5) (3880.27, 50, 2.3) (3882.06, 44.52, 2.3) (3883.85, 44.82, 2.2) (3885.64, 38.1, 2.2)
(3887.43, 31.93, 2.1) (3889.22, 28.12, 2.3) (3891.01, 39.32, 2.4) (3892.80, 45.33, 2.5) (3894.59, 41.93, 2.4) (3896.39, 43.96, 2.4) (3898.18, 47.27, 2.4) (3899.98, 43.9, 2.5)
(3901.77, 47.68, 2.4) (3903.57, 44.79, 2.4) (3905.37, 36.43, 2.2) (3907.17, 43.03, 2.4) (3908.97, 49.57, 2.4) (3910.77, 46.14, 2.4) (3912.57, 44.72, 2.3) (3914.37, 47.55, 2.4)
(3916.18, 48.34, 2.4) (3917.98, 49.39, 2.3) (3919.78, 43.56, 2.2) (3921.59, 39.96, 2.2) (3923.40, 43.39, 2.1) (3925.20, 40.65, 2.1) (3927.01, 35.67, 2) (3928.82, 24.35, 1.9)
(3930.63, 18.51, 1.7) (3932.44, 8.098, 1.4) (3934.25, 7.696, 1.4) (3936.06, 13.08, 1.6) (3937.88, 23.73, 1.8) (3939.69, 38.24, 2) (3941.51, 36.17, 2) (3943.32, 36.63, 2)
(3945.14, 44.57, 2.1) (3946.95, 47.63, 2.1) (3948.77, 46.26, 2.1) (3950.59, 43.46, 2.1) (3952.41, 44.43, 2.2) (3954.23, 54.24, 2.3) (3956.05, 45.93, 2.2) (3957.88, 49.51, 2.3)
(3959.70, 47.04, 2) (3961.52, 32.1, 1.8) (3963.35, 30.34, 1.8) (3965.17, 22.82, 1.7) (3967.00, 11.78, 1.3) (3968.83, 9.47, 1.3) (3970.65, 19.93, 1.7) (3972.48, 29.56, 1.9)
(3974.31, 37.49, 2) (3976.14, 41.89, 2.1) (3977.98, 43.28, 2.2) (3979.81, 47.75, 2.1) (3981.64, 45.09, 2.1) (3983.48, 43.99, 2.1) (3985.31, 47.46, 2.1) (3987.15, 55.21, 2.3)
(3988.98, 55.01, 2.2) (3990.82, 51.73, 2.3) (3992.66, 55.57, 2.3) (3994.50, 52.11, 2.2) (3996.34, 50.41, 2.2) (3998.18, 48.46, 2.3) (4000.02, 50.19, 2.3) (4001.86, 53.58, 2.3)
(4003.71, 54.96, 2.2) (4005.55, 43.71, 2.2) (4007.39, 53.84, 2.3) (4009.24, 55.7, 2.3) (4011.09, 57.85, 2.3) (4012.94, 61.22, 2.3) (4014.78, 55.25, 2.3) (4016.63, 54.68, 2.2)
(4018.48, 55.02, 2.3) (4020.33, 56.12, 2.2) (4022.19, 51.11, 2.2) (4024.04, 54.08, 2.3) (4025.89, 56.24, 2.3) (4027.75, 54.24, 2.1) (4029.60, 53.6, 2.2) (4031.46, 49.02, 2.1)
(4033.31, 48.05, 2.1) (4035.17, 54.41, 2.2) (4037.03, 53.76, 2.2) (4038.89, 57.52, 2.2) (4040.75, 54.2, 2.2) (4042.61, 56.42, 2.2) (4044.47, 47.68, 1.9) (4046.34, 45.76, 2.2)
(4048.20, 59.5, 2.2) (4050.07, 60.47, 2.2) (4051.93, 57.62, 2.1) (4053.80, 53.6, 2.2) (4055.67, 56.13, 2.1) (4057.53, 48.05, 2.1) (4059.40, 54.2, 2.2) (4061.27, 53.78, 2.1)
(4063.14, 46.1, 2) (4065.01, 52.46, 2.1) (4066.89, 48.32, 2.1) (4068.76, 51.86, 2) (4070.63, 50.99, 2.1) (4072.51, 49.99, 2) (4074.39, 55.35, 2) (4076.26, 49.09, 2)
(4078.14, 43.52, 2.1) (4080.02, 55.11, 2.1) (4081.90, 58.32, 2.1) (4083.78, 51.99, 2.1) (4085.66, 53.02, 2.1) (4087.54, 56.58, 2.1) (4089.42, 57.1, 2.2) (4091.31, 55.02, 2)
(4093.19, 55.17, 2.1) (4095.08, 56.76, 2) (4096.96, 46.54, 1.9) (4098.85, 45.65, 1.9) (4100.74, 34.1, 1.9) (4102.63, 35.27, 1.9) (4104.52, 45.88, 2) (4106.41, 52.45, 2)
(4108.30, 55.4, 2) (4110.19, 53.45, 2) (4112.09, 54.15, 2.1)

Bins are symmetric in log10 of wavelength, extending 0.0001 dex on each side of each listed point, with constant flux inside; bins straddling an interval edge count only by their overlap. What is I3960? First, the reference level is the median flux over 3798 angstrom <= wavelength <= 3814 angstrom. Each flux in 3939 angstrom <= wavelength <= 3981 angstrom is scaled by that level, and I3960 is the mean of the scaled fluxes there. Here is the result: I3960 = 0.78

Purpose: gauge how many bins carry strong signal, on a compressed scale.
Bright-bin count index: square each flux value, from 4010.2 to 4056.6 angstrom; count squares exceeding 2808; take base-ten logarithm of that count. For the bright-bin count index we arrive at 1.3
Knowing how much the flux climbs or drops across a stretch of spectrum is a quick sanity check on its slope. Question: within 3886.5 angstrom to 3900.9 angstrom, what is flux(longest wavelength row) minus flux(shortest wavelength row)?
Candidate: 12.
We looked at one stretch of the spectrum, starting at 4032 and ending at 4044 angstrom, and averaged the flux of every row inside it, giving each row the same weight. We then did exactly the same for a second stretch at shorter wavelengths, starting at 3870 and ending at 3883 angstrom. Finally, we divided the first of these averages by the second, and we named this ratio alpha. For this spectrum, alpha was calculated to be 1.2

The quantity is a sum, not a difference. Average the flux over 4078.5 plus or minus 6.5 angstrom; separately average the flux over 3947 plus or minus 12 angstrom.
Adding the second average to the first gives 92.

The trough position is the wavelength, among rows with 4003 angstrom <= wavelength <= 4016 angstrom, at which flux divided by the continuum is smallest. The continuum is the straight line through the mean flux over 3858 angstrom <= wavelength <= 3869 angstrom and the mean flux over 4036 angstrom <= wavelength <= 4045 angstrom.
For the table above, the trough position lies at 4005.55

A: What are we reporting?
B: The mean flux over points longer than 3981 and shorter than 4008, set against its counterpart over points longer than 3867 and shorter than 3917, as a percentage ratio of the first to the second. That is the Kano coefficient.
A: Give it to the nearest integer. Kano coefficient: 115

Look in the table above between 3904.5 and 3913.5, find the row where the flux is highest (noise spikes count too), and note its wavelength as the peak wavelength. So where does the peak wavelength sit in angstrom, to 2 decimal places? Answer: 3908.97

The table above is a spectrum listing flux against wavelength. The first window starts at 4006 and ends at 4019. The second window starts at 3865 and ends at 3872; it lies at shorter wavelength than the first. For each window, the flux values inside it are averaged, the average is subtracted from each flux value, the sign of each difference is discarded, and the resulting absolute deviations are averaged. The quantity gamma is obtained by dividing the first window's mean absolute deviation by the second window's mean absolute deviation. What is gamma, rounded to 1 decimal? 0.4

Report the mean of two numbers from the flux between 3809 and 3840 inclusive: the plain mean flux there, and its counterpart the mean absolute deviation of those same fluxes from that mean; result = 23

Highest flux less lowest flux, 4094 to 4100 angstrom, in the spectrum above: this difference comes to 11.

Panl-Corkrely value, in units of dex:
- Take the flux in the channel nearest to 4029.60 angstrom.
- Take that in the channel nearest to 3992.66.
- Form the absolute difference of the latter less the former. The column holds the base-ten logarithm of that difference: 0.29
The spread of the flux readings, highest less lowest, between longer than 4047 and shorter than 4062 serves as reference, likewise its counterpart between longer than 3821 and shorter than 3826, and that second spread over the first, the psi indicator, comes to 0.7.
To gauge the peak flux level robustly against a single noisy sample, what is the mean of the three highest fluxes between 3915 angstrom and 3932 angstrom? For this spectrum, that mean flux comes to 47.1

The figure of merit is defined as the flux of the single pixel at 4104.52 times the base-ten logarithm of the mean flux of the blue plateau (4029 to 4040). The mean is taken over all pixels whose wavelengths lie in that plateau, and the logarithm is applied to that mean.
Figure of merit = 79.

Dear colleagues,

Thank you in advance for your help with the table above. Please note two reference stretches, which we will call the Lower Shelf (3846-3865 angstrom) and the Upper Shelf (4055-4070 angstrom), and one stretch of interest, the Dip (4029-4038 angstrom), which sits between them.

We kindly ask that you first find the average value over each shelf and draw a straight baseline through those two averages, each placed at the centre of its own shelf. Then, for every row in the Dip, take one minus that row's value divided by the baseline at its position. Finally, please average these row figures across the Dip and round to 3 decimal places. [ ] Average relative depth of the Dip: -0.020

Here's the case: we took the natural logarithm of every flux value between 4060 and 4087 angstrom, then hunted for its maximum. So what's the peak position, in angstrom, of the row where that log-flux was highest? 4081.90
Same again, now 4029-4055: 4050.07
